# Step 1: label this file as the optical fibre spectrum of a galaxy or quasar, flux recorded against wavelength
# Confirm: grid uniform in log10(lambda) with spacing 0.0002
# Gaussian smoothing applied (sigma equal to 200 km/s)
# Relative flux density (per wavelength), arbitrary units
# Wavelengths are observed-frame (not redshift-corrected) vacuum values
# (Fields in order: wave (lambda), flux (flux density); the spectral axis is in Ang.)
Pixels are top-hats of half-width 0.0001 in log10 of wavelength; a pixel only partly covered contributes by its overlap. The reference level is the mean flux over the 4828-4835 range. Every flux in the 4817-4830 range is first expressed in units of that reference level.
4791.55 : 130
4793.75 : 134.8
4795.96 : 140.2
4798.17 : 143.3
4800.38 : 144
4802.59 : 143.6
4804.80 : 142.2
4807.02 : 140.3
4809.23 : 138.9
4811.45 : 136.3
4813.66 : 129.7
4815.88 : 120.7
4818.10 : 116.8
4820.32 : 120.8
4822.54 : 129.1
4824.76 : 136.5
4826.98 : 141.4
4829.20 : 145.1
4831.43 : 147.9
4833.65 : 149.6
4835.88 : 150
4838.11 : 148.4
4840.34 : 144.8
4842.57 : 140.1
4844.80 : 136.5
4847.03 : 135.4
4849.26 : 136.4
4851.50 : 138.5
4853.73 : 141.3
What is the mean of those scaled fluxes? 0.89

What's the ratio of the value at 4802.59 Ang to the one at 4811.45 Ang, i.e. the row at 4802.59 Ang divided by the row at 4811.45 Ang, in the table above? 1.05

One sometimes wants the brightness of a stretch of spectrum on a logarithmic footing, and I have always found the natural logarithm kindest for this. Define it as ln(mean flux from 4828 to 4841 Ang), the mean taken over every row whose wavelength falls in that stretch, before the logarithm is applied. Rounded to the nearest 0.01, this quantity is 4.99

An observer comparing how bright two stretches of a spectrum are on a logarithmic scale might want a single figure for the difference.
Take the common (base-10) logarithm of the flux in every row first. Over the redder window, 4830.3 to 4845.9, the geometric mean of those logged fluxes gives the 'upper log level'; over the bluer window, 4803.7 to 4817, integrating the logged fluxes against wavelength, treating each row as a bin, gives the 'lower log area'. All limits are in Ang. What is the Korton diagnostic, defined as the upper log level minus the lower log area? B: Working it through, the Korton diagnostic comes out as -26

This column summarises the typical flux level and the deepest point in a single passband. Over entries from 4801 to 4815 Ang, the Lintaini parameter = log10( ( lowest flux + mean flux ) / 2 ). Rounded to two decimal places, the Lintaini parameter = 2.13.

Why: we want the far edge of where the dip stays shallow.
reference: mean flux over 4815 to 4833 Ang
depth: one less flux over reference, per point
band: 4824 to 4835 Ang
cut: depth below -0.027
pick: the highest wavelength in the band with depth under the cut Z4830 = 4833.65 Ang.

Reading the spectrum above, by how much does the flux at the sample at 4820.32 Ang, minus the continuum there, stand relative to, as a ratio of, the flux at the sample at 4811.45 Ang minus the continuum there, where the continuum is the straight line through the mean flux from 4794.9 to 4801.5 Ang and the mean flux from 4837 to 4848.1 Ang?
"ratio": 3.6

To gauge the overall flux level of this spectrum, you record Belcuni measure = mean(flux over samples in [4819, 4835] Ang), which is 139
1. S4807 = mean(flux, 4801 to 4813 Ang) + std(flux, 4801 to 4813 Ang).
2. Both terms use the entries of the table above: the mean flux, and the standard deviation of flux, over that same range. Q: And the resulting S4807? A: 143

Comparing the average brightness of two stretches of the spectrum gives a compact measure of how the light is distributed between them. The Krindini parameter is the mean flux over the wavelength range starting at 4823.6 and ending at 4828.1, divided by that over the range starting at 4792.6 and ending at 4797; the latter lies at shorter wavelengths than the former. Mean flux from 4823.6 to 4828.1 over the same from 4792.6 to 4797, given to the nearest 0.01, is 1.01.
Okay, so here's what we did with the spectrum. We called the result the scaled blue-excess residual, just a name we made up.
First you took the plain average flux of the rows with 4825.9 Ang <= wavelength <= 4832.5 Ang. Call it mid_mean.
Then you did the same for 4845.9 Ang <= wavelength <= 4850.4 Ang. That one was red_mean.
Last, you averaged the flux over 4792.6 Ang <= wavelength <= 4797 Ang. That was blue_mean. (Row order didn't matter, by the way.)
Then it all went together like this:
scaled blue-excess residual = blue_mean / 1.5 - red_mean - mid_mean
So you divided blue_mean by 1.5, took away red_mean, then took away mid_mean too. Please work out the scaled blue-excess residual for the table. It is -189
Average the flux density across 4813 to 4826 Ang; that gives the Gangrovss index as 126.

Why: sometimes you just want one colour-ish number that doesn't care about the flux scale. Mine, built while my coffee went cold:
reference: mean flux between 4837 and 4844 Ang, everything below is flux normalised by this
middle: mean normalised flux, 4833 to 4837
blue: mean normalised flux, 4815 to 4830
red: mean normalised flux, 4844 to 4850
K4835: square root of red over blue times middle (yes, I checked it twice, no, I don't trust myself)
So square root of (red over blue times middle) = 1.04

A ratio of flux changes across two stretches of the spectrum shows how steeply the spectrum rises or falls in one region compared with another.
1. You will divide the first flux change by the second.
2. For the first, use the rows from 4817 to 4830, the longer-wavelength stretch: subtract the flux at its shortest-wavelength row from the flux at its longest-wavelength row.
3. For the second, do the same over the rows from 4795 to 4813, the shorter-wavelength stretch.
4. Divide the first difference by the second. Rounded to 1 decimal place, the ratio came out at -7.3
